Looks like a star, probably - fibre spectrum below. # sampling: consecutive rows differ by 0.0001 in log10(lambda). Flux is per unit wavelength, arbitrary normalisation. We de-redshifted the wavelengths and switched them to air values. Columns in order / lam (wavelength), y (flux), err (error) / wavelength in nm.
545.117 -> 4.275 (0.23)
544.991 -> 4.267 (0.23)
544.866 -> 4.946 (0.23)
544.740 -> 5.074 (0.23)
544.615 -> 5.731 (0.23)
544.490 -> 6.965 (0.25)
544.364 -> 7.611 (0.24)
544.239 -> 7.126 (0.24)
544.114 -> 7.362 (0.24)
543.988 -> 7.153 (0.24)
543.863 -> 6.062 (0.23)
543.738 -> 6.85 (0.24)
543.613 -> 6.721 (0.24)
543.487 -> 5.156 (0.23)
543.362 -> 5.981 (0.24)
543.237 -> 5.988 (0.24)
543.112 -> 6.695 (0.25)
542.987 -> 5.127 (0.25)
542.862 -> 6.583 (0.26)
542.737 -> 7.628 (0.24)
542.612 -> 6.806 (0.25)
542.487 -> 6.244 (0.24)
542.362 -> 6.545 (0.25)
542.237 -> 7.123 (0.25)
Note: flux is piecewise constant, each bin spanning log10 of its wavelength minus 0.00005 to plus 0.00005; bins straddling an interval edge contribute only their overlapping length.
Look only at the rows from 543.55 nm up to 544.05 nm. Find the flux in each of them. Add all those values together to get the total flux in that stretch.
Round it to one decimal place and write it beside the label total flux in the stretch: 26.8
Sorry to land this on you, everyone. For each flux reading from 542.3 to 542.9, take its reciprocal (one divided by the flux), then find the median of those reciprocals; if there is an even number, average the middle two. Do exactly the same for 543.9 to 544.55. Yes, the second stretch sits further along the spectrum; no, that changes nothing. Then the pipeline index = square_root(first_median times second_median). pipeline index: 0.146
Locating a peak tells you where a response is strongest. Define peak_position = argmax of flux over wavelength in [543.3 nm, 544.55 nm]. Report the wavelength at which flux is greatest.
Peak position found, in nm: 544.364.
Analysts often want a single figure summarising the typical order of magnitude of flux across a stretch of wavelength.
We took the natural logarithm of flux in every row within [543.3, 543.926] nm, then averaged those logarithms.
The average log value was 1.81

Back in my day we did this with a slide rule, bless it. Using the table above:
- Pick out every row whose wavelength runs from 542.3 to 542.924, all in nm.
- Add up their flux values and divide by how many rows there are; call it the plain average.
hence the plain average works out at 6.8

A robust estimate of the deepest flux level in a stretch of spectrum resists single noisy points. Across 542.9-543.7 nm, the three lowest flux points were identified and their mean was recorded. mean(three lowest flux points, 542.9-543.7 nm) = 5.4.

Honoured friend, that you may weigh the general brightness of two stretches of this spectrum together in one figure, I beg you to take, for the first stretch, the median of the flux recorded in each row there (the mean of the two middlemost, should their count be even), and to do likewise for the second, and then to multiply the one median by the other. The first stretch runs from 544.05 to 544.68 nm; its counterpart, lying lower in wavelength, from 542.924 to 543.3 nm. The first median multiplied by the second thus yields 42.7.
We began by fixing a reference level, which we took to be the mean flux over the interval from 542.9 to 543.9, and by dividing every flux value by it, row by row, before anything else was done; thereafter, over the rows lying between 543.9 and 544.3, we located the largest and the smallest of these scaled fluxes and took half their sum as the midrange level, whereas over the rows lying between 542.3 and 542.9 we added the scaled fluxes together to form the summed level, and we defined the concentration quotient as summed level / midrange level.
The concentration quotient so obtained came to 4.7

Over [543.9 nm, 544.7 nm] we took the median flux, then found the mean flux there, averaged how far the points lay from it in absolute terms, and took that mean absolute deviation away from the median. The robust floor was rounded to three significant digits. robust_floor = 6.71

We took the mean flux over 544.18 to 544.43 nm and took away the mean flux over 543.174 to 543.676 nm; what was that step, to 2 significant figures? 1.4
